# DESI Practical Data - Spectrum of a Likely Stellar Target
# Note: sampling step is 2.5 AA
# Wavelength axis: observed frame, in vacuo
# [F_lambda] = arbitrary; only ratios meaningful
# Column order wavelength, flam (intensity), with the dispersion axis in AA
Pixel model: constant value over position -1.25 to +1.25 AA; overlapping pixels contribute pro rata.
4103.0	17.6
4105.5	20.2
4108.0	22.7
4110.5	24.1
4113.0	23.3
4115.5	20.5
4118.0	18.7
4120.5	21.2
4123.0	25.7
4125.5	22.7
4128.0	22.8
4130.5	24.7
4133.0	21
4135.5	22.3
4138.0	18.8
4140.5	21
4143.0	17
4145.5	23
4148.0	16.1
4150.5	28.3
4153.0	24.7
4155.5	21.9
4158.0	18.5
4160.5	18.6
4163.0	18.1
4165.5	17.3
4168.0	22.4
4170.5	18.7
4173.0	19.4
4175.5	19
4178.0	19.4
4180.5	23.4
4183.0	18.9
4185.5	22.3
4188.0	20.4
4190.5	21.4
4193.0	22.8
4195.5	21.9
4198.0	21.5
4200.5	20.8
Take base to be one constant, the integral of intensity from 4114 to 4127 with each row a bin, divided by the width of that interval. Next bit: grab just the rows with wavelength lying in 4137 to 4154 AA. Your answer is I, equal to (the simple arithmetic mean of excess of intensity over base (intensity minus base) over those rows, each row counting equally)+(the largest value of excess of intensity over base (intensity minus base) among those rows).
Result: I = 6.0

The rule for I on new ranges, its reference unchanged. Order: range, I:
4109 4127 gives 4.4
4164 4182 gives -0.3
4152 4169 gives 1.3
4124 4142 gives 3.0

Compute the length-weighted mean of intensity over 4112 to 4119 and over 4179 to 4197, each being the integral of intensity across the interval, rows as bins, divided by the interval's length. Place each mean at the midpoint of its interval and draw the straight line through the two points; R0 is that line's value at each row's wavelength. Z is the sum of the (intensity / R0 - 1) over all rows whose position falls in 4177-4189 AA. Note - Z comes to -0.15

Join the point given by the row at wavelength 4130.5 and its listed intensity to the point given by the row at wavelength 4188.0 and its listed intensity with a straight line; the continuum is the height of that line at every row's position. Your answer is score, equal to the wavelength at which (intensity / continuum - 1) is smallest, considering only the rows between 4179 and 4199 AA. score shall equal 4183.0 AA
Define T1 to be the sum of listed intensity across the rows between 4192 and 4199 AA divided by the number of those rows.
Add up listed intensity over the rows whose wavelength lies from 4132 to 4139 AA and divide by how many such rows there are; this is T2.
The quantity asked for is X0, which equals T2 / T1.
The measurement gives 0.94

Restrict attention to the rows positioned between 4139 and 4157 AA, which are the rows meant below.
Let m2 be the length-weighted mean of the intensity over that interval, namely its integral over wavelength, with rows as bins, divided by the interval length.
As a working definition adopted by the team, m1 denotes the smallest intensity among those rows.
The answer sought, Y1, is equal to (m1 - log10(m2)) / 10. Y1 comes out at 1.5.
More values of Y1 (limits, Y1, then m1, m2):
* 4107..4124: 1.7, 18.7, 22.3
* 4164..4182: 1.6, 17.3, 19.9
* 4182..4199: 1.8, 18.9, 21.3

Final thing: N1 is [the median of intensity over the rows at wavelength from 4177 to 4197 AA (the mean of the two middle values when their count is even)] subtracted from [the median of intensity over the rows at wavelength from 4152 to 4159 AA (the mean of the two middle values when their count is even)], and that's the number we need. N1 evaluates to 0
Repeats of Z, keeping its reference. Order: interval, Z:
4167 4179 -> -0.38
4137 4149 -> -0.45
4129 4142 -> 0.13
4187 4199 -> 0.00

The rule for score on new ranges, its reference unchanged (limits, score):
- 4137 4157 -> 4148.0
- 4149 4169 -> 4165.5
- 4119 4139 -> 4138.0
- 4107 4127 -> 4118.0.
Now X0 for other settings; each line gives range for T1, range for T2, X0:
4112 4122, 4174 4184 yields 0.96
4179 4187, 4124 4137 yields 1.05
